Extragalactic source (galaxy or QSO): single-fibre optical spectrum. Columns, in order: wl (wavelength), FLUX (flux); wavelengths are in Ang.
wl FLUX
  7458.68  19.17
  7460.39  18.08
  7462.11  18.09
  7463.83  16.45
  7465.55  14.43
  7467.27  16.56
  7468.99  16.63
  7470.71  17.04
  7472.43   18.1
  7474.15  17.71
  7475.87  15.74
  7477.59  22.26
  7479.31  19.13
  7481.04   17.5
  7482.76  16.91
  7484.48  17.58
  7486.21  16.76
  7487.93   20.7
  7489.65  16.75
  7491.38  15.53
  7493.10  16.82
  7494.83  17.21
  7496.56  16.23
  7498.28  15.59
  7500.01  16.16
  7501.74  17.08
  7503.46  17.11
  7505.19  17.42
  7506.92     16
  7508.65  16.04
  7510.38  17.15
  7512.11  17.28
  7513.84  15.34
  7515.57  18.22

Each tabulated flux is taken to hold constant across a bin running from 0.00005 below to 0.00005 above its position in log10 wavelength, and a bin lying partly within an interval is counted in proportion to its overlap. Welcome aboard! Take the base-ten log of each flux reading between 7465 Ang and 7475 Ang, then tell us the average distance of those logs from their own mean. 0.023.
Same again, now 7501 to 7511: 0.014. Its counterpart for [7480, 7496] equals 0.021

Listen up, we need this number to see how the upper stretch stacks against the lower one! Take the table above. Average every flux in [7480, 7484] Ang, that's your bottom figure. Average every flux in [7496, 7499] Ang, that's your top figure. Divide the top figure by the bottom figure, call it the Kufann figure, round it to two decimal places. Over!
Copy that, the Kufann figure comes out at 0.92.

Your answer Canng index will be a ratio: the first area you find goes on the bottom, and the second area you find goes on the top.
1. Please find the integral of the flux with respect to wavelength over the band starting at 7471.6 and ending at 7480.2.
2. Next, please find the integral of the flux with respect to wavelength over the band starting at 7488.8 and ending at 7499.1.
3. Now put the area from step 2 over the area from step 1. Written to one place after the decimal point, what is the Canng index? 1.1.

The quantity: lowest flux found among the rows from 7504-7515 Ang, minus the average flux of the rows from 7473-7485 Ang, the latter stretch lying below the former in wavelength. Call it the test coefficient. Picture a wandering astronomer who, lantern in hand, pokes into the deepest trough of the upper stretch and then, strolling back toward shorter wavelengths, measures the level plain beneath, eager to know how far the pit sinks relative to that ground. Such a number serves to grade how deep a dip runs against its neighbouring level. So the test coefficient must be -2.8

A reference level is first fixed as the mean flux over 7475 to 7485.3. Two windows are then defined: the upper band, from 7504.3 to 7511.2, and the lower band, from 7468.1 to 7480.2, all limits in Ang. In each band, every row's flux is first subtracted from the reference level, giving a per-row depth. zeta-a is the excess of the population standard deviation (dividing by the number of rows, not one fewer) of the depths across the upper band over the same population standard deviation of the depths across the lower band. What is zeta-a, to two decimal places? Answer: -1.34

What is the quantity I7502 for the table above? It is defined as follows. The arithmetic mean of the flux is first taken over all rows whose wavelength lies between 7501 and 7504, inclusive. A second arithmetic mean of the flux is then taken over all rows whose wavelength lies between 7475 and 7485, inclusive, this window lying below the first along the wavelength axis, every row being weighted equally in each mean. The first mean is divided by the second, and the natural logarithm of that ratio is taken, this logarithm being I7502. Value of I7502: -0.06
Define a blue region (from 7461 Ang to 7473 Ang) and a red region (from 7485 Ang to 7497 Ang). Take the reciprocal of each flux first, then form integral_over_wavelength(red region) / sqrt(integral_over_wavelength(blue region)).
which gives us 0.83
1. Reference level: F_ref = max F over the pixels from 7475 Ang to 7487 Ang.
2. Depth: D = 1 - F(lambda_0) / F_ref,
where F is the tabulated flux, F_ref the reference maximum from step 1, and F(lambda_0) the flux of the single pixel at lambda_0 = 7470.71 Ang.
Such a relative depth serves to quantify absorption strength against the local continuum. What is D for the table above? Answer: 0.23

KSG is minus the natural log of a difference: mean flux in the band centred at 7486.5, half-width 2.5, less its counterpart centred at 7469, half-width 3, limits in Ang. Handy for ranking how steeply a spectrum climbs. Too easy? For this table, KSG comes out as -0.5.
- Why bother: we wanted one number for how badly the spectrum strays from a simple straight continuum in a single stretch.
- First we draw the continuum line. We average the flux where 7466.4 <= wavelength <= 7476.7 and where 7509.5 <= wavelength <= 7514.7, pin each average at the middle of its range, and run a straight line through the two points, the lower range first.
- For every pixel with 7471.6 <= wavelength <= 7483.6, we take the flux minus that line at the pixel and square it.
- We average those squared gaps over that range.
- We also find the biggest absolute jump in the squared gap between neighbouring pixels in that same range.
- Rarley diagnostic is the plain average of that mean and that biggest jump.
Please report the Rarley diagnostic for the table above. 16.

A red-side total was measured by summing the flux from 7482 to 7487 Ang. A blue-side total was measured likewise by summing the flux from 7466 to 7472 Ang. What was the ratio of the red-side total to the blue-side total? 1.02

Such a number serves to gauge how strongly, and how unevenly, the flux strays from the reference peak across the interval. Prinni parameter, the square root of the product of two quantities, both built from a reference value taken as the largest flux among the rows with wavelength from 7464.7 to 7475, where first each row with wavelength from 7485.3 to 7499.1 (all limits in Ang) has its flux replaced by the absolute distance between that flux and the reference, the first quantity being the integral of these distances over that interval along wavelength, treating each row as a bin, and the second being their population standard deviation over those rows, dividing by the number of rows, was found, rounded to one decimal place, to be 4.0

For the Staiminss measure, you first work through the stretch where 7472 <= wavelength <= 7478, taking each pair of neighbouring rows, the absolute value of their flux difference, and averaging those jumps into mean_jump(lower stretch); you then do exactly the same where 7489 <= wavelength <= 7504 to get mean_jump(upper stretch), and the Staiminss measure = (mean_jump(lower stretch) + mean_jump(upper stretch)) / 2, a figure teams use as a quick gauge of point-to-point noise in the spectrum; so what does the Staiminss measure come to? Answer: 1.9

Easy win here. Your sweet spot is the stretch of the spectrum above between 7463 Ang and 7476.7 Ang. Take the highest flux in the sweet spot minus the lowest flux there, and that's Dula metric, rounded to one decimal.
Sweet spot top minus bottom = 3.7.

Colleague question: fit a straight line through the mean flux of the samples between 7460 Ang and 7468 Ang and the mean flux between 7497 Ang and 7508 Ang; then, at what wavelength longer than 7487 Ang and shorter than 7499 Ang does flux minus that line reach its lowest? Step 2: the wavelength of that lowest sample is 7491.38 Ang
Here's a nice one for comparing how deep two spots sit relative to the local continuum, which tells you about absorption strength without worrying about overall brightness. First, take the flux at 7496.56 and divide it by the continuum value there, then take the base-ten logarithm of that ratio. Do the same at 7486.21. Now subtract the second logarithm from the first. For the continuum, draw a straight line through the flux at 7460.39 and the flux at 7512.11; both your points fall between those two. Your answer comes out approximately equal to -0.01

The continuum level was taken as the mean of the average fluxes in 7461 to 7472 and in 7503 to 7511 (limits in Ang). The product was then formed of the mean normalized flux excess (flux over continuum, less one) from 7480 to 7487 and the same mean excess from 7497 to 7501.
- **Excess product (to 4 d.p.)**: -0.0015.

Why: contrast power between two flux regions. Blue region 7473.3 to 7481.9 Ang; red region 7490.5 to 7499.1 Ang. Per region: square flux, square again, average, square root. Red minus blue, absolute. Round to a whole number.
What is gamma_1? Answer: 90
